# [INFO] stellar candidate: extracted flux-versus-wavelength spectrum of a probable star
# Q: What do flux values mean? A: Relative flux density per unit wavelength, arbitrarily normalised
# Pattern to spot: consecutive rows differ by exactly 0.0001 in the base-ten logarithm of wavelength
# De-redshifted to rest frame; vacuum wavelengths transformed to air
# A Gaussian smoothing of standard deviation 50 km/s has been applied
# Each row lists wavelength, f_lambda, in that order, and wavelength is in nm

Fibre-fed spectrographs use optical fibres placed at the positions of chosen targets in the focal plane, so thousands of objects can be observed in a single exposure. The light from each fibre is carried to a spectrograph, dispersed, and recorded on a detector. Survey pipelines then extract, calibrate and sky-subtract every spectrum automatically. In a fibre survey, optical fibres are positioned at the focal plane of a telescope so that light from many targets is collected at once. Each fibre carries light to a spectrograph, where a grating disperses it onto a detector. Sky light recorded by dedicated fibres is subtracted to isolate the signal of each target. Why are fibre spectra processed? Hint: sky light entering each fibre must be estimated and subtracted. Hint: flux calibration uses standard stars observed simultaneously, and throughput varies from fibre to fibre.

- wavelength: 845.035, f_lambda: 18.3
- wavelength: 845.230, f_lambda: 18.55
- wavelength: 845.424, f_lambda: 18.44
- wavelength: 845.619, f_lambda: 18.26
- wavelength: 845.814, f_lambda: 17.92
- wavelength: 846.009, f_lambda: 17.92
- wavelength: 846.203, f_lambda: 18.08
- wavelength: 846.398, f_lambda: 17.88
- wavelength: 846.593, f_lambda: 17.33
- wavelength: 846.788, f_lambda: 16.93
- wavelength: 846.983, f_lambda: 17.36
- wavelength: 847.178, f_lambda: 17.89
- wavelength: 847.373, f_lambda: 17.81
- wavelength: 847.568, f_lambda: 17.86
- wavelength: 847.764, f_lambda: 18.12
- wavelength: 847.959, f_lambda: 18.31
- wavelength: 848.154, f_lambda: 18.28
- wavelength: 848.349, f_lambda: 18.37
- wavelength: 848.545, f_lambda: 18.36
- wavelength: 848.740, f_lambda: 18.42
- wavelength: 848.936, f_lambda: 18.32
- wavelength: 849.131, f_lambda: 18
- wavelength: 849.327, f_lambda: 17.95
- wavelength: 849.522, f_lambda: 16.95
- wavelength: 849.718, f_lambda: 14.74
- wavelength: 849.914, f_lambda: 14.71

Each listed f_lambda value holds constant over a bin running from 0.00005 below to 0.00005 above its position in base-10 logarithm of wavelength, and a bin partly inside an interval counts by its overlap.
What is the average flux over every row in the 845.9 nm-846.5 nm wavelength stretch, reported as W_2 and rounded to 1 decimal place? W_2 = 18.0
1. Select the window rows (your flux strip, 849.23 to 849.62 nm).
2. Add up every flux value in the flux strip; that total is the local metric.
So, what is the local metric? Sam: 34.9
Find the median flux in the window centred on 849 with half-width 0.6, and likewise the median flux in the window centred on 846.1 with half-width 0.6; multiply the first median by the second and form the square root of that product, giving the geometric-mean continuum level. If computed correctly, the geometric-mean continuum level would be 18.0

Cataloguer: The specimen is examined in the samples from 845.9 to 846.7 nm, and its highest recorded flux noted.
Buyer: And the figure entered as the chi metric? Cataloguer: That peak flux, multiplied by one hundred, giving 1808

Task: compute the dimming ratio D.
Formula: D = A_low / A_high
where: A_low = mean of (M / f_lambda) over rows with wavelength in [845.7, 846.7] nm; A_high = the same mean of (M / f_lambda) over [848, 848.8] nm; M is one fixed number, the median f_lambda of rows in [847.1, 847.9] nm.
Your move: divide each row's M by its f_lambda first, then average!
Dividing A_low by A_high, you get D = 1.03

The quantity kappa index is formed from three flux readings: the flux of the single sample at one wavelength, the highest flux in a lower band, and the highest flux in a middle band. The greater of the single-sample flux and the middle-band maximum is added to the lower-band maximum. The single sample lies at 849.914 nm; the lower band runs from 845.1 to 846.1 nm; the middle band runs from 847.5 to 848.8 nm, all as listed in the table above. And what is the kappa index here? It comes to 37.0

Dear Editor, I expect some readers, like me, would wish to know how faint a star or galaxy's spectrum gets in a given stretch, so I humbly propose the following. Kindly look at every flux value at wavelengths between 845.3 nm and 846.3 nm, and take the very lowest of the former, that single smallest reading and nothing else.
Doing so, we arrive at 17.92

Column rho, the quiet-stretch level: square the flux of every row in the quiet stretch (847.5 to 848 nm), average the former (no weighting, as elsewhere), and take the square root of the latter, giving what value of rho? 18.10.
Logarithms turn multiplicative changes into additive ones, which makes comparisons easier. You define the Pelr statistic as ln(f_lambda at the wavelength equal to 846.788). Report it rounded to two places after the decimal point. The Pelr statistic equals 2.83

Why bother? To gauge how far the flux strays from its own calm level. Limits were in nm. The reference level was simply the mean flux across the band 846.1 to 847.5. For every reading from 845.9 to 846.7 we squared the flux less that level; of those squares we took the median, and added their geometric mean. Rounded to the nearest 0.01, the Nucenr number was 0.19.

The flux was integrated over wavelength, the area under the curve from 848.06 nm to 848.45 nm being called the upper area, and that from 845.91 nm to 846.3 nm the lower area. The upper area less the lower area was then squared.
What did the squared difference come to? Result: 0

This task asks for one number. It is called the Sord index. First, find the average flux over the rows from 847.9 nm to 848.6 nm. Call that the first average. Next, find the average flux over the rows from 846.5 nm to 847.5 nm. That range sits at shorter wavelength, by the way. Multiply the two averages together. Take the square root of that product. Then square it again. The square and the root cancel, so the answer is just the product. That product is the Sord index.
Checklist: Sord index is 320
